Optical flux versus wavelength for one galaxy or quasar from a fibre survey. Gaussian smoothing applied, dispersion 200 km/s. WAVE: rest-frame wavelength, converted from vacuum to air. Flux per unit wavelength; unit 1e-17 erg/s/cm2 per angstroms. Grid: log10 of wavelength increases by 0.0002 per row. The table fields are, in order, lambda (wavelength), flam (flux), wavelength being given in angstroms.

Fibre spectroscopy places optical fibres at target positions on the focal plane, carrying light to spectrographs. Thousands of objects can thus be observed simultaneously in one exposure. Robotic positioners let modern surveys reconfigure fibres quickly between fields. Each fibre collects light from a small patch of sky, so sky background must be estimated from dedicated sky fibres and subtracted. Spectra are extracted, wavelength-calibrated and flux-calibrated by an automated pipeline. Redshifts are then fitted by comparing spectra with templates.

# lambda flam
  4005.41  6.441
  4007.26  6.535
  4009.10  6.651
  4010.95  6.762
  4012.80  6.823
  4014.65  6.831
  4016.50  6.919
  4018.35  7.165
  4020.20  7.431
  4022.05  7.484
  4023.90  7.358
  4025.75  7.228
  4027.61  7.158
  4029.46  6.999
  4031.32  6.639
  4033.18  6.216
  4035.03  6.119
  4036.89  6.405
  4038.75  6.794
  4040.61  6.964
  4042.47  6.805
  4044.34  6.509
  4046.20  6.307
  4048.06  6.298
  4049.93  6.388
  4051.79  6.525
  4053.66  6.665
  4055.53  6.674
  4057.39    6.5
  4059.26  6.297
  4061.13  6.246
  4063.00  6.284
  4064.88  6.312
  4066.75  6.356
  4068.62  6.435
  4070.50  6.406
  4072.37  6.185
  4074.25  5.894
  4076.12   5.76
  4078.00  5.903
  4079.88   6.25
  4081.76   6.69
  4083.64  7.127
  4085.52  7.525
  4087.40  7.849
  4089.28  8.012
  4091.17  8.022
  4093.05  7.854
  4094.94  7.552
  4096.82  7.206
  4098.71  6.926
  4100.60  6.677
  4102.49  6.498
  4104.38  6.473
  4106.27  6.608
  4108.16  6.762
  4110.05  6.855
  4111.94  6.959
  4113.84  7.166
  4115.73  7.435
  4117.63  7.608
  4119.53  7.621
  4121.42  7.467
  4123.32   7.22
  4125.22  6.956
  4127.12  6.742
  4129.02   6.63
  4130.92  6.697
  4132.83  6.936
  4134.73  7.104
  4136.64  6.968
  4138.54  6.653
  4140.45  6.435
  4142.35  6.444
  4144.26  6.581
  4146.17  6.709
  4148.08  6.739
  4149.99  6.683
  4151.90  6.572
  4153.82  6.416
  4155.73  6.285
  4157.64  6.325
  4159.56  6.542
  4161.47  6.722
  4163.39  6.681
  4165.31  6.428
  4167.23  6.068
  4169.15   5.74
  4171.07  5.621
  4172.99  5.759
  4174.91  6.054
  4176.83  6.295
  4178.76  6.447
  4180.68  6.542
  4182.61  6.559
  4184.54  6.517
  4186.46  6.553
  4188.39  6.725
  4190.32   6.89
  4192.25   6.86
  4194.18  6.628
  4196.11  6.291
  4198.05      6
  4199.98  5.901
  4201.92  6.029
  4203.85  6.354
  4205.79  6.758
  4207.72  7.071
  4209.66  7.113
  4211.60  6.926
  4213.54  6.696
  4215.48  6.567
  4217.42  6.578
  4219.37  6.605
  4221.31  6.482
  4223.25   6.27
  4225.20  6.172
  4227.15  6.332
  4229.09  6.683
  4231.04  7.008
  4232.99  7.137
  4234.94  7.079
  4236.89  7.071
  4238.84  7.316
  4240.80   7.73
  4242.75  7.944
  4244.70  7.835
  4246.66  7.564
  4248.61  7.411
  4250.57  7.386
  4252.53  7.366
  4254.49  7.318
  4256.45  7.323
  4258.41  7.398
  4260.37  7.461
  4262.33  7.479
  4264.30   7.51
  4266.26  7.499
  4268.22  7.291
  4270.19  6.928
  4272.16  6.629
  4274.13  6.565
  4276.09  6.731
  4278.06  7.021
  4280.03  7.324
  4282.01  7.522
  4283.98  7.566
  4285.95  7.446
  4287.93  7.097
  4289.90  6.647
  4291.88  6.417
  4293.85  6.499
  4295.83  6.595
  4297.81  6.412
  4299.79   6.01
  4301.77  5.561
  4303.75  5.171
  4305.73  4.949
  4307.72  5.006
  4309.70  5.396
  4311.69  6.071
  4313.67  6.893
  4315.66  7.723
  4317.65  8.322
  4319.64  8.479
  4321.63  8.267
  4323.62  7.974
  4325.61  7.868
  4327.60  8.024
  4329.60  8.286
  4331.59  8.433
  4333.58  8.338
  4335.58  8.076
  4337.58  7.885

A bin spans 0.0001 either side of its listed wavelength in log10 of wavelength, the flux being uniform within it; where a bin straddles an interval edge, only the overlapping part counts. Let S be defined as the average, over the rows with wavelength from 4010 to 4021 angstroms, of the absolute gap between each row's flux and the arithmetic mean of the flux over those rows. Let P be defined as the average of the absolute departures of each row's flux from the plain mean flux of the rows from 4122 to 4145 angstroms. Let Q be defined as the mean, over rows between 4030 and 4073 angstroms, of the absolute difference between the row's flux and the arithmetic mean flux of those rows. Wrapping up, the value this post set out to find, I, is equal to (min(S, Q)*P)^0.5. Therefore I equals 0.19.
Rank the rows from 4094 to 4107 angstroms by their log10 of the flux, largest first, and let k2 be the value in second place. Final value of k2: 0.86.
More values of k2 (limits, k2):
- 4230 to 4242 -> 0.86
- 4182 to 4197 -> 0.84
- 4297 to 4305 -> 0.78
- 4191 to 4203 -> 0.82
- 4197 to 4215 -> 0.85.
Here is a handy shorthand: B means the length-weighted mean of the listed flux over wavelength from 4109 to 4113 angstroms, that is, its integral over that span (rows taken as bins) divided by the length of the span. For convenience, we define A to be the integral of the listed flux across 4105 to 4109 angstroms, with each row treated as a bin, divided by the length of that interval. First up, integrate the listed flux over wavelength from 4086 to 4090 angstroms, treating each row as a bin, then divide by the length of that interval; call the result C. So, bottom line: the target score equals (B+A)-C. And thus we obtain 5.7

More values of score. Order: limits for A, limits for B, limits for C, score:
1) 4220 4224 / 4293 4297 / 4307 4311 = 7.7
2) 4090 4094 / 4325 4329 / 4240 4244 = 8.1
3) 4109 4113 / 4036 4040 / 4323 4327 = 5.6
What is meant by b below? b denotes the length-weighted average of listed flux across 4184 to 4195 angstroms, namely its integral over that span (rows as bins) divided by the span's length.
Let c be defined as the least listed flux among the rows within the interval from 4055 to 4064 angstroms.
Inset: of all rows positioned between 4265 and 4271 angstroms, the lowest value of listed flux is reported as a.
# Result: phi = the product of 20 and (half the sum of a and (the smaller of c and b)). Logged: 132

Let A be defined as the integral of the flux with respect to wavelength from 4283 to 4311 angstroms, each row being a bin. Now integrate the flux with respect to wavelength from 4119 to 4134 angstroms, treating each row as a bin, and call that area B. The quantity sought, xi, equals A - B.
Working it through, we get 68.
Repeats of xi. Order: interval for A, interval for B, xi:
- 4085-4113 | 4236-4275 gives -86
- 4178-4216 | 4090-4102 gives 162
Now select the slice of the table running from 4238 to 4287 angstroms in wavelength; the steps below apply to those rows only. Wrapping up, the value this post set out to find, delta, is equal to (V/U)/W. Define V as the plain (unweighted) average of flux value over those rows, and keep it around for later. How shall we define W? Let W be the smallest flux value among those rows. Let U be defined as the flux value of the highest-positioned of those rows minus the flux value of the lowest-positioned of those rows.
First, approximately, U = 0.1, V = 7.3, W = 6.565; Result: 8.6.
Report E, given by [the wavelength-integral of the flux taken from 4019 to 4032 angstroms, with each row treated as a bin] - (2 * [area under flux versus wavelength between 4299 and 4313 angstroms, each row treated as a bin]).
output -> -60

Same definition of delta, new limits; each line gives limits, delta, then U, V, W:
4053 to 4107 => -20.5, -0.1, 6.7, 5.76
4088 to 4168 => -0.6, -1.9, 6.9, 6.068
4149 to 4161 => -7.3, -0.1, 6.5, 6.285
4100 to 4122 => 1.4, 0.8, 7.0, 6.473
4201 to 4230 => 1.7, 0.7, 6.6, 6.029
